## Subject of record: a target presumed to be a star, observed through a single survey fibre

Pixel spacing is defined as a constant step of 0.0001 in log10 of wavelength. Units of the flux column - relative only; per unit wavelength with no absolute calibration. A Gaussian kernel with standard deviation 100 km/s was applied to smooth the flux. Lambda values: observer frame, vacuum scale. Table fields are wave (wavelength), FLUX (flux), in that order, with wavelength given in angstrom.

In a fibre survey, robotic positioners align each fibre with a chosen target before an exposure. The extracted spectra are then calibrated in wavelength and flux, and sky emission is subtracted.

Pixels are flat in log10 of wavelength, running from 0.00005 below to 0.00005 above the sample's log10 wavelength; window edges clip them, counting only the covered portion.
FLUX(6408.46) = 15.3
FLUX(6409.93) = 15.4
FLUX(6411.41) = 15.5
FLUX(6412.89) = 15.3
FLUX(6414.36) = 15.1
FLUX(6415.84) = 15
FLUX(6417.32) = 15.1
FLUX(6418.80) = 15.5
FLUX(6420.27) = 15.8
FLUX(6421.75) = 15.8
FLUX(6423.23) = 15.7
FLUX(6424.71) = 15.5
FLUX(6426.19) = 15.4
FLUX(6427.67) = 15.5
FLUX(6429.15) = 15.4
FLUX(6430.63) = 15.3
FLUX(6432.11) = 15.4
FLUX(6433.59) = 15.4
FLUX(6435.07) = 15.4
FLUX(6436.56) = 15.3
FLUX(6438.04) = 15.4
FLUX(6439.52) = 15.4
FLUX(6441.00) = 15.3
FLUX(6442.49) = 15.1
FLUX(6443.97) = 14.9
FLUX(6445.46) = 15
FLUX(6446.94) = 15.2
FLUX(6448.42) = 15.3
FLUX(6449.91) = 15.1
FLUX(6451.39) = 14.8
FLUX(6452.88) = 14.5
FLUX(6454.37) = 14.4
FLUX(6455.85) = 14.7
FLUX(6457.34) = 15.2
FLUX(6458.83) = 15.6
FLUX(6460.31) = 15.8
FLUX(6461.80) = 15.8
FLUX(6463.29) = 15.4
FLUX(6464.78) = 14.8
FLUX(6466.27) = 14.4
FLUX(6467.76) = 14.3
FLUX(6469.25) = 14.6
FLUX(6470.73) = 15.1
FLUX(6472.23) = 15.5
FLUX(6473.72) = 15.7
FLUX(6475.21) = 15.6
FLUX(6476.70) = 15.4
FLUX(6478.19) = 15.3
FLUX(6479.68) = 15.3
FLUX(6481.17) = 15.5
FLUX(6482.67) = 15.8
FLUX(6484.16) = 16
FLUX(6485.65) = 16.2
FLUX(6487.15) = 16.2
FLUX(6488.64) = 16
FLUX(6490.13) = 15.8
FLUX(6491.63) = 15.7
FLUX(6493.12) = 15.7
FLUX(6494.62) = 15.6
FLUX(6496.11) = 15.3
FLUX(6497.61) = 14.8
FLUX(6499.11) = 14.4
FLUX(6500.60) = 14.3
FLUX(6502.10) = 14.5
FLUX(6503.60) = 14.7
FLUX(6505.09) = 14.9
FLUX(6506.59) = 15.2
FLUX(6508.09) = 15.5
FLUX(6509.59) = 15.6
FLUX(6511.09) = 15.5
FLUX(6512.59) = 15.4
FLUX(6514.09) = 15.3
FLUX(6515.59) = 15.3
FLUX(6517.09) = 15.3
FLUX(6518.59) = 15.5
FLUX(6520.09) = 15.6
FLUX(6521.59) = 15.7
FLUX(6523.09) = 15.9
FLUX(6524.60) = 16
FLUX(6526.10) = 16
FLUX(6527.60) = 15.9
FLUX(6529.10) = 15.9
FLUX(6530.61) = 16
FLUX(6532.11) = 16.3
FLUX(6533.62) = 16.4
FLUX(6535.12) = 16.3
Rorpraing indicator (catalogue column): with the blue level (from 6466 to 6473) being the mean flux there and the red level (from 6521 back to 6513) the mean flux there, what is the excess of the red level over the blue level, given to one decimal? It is 0.6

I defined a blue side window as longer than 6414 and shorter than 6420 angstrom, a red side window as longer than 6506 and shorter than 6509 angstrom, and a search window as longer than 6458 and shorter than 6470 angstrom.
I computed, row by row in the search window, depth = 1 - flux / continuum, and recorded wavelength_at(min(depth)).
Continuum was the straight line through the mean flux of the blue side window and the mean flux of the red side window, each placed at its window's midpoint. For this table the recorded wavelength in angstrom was 6460.31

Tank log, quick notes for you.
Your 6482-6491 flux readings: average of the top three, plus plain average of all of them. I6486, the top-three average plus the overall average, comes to 32.1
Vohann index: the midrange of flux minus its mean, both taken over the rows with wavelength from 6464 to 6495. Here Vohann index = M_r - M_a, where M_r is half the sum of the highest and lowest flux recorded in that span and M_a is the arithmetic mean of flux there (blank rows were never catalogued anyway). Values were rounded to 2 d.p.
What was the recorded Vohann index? -0.20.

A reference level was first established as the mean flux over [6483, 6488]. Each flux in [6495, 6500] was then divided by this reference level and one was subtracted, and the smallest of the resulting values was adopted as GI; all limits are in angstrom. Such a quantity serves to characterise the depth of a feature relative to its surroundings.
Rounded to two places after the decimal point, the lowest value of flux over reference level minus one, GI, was -0.11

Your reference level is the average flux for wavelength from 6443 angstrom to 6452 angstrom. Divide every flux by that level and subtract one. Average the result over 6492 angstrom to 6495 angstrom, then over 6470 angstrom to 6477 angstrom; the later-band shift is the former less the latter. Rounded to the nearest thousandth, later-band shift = 0.013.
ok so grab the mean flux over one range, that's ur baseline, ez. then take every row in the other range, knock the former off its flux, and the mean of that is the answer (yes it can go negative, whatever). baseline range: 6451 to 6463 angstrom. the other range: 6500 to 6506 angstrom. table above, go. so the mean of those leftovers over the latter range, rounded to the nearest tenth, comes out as -0.5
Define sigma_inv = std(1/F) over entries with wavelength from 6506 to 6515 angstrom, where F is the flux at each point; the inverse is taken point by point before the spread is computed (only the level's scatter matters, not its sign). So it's 0.0006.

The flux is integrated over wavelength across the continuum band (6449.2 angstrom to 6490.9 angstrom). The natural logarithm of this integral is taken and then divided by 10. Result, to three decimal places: 0.646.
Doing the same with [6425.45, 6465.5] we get 0.641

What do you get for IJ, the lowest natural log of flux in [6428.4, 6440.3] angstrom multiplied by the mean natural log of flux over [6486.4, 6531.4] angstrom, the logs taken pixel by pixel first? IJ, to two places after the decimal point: 7.47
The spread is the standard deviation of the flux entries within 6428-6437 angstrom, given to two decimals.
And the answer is 0.05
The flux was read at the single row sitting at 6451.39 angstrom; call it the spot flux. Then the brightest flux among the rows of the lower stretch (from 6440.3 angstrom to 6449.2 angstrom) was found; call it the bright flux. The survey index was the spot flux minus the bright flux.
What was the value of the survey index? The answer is -0.50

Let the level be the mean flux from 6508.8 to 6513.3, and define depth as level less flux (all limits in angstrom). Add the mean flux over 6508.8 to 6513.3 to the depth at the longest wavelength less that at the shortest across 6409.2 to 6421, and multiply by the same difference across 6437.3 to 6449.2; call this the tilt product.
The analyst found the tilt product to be 1.5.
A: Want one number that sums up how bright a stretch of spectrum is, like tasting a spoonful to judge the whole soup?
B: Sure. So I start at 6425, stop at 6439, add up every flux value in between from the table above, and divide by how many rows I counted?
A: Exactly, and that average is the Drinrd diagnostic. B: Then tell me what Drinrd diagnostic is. 15.4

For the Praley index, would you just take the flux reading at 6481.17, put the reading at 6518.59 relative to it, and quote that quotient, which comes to 1.00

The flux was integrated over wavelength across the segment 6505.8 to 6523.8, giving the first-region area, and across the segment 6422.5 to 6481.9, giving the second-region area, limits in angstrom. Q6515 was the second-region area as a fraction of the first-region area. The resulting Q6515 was 3.2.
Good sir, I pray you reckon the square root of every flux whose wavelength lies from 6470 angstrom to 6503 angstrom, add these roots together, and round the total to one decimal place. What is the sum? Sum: 86.4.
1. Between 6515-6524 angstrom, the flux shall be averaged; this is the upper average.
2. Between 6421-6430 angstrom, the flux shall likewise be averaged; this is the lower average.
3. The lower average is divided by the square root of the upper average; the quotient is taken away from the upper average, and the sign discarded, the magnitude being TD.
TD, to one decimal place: 11.6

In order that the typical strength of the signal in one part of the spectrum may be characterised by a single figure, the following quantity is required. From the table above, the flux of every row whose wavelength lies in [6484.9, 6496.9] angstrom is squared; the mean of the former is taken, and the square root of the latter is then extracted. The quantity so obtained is 15.8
